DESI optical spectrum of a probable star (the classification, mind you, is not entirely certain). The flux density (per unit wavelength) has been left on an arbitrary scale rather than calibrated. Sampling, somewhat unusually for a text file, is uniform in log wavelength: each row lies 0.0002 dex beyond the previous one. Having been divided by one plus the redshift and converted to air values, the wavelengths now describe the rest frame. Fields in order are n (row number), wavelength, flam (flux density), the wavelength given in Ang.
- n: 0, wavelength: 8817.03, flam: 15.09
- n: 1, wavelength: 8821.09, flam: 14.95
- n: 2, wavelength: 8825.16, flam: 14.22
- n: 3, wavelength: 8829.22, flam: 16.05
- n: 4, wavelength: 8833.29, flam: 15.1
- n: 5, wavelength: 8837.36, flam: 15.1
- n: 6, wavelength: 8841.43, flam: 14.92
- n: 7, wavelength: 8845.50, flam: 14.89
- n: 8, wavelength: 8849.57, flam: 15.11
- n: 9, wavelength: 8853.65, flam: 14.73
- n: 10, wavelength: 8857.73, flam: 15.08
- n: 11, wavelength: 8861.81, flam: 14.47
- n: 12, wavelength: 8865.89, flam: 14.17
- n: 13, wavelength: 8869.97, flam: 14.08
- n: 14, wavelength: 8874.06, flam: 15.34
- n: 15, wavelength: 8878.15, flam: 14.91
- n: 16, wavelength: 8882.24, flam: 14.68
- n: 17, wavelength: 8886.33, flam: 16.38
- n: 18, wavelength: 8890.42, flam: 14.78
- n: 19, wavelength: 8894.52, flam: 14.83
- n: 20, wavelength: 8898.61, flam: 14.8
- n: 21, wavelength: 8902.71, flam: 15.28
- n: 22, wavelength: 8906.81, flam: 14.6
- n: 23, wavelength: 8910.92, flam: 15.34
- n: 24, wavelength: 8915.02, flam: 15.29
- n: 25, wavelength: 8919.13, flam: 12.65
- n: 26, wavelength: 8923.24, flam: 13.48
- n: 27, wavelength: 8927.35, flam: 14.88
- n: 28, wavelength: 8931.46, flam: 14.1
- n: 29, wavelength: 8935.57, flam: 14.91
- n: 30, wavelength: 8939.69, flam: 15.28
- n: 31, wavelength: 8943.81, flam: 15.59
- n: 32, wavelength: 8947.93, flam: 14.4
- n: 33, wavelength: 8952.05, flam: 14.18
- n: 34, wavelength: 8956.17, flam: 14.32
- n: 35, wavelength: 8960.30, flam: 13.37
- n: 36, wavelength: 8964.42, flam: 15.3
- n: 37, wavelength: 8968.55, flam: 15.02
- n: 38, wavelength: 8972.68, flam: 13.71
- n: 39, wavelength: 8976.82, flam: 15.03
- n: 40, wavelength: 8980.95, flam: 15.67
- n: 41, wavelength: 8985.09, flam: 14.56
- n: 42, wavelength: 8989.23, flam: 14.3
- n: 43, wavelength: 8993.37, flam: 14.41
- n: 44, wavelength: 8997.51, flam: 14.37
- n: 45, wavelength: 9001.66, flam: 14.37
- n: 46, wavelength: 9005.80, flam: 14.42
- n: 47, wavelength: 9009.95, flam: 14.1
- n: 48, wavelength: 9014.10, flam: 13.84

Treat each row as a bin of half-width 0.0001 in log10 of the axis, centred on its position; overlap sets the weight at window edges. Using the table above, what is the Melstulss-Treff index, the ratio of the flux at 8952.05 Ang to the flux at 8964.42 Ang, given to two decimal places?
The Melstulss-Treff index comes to 0.93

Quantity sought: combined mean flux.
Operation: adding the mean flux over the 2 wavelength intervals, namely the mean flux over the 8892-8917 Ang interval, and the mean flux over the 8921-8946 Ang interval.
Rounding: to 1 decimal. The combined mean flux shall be 29.7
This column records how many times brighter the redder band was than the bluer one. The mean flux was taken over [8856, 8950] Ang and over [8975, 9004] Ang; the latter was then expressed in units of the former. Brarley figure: 0.99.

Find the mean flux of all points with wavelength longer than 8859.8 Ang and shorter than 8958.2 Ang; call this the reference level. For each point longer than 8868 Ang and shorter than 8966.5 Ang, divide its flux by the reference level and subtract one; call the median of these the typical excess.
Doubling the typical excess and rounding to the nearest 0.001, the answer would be 0.016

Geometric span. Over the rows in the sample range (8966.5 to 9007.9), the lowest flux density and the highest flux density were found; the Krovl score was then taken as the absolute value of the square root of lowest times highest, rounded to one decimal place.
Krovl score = 14.7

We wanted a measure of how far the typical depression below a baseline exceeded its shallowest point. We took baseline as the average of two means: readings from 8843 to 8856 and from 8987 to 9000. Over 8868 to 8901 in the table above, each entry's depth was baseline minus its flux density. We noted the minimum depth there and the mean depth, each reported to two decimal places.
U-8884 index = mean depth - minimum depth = 1.40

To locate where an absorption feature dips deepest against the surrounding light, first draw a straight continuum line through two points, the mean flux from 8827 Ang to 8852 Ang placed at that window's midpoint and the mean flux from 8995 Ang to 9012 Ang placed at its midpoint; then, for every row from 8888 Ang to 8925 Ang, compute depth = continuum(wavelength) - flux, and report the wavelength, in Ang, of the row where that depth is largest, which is 8919.13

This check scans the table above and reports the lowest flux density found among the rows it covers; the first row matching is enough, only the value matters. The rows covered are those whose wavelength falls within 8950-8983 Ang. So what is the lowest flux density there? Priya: 13.37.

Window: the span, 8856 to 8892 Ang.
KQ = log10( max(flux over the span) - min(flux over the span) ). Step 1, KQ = 0.36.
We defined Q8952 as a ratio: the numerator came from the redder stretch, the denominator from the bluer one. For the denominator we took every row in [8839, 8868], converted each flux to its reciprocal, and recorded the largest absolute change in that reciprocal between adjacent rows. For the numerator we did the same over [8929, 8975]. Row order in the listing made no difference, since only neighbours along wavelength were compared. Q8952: 3.4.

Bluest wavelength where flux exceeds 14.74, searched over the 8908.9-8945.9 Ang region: 8910.92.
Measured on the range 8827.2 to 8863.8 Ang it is 8829.22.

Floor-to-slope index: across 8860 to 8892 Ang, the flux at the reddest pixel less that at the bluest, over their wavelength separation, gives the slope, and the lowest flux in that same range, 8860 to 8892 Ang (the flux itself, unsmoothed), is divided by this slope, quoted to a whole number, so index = 1299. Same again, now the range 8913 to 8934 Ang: -175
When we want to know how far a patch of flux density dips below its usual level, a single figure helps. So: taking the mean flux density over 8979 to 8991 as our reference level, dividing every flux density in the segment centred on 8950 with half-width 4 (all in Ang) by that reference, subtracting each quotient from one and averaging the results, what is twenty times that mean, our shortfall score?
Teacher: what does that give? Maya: 0.75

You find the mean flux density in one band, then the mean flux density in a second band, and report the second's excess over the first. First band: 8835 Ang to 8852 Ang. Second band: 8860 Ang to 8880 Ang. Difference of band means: -0.41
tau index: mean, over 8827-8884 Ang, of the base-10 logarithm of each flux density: 1.173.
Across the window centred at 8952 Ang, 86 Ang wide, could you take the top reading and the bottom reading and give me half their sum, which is 14.2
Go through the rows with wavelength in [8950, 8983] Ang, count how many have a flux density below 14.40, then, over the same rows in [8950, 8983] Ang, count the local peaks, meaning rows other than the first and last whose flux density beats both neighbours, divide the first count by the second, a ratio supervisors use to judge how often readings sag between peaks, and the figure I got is 2.0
